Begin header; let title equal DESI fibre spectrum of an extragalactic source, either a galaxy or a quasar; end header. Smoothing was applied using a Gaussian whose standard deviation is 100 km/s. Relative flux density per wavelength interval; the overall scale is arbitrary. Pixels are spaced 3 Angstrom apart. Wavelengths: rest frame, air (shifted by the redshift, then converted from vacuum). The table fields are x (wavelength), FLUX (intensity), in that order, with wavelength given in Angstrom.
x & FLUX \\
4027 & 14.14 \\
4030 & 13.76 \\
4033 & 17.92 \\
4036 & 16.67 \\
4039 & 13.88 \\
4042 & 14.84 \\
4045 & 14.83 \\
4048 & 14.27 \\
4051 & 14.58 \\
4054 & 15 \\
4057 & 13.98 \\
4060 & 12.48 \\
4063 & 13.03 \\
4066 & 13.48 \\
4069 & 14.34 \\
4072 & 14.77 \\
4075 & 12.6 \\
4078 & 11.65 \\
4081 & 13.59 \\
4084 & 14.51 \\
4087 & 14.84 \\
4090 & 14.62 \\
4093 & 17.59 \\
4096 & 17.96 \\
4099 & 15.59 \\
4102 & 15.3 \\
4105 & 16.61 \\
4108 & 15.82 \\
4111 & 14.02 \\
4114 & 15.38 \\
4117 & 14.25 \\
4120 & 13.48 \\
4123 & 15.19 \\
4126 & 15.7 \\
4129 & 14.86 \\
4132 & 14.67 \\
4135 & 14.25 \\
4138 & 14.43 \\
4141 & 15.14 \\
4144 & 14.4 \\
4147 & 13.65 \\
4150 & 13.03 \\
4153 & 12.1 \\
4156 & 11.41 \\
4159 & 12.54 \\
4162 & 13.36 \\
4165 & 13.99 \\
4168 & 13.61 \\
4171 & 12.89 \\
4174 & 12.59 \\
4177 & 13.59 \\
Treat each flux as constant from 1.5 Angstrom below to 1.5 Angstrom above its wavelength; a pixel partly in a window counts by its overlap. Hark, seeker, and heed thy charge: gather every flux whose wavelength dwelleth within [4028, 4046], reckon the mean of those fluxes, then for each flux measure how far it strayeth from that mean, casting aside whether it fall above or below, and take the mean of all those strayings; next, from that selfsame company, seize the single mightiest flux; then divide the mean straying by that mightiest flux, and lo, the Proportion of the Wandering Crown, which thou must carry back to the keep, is 0.074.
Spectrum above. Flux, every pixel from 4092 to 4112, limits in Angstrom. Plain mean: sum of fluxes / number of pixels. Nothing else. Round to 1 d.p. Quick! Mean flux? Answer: 16.1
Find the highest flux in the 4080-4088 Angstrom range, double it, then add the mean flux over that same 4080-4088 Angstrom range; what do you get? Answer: 44.0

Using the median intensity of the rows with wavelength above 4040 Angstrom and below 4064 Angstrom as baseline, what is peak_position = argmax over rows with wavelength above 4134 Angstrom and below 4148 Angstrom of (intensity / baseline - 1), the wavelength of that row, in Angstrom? 4141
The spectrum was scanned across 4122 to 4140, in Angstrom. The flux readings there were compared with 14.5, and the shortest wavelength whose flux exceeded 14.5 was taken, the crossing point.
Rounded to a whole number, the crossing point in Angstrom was 4123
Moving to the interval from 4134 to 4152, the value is 4141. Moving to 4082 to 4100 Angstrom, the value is 4084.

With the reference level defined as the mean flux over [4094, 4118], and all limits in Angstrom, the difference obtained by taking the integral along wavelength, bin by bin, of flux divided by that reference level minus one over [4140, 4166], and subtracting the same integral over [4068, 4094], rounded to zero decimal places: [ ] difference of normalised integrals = -2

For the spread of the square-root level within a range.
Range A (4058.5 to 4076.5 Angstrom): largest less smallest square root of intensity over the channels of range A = 0.31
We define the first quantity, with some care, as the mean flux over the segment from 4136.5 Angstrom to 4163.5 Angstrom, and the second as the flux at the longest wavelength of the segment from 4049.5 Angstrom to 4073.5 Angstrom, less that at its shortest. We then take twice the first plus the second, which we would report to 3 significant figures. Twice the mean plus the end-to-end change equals 26.9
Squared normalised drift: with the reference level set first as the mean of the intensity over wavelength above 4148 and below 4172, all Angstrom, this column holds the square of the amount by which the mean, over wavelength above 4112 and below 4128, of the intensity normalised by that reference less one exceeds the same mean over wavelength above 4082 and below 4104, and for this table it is 0.006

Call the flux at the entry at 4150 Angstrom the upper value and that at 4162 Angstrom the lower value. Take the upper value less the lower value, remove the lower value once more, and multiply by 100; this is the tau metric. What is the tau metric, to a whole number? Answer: -1369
